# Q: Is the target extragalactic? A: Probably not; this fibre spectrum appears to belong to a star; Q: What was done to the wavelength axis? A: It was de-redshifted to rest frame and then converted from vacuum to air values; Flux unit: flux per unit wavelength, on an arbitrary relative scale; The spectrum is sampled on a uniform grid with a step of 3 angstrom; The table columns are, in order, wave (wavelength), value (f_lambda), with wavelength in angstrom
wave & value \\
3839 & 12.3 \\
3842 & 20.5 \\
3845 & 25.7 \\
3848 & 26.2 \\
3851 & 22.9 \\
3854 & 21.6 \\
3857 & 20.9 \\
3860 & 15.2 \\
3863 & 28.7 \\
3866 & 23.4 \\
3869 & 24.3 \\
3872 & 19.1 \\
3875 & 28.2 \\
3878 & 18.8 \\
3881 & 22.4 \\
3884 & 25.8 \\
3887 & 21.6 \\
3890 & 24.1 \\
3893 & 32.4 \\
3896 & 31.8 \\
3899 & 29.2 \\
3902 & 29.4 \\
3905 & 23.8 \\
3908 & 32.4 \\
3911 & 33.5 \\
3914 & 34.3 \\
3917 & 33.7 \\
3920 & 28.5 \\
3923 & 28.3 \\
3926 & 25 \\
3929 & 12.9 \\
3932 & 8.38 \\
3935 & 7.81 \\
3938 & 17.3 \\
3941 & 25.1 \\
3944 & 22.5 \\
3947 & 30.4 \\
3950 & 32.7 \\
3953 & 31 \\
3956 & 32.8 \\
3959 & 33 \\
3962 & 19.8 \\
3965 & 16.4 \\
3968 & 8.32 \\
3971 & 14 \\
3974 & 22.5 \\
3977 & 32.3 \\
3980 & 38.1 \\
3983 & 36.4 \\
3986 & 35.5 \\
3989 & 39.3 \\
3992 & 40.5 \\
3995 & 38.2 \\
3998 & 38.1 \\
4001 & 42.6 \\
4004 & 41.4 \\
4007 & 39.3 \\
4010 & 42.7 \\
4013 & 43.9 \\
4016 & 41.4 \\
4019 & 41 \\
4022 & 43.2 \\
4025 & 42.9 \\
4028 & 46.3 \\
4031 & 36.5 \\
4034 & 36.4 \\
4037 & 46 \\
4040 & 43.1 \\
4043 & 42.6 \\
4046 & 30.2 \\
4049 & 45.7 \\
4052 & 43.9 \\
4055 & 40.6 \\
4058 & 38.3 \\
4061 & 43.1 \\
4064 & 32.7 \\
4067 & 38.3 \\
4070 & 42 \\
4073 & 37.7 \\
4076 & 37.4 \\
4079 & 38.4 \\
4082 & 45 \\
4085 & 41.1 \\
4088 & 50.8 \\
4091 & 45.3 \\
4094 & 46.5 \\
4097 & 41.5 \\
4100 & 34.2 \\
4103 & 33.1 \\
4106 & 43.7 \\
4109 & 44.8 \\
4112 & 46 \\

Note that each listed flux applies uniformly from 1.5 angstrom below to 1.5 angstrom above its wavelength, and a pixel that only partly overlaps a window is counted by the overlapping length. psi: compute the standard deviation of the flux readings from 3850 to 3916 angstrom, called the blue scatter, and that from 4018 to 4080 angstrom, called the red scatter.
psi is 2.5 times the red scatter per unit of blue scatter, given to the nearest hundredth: 2.01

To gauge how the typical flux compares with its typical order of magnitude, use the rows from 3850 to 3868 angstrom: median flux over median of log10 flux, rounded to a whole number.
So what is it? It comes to 17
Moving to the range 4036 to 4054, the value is 27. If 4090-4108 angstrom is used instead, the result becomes 26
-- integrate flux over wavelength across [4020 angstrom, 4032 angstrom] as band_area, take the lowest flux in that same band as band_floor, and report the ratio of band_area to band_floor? 13.9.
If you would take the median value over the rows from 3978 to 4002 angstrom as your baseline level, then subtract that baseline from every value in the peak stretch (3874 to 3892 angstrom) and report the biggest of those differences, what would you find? -10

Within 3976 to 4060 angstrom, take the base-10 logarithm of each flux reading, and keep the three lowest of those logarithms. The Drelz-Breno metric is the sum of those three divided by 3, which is 1.51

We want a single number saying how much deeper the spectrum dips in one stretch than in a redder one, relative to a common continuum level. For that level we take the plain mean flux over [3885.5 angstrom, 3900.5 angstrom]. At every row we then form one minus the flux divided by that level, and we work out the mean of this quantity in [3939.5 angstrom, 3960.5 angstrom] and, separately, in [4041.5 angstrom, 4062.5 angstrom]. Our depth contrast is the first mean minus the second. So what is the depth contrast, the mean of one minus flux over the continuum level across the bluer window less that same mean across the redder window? 0.39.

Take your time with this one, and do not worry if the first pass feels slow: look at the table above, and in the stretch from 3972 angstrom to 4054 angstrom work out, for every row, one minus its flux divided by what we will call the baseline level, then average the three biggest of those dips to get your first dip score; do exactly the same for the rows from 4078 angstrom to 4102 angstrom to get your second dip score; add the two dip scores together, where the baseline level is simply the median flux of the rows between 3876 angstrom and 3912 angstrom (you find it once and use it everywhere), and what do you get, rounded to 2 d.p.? -0.41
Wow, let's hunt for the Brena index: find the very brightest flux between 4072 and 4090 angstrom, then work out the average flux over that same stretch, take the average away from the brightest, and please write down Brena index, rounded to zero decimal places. 9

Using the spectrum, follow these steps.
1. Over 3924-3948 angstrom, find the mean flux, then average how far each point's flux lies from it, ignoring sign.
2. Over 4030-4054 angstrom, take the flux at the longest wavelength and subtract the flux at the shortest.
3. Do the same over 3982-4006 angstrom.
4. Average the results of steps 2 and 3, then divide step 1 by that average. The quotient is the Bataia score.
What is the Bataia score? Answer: 1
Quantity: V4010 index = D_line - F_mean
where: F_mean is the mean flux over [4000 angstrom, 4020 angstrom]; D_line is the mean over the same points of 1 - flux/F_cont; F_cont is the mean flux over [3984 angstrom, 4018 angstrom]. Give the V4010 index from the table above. -42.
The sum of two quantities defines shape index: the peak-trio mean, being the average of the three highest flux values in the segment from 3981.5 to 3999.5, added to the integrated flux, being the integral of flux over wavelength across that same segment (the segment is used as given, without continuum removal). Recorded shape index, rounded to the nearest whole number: 723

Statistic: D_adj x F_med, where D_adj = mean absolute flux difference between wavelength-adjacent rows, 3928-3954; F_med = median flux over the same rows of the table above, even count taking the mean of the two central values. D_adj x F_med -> 104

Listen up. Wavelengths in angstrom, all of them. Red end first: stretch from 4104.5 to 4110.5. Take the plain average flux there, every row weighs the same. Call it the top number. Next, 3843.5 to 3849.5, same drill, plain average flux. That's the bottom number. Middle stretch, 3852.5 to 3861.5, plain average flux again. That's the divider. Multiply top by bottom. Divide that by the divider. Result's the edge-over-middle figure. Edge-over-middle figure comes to 60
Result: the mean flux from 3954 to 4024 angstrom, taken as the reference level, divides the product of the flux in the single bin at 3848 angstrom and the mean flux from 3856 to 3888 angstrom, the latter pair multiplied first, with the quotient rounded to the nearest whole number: 17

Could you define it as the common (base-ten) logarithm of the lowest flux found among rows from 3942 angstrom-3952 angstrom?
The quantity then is 1.35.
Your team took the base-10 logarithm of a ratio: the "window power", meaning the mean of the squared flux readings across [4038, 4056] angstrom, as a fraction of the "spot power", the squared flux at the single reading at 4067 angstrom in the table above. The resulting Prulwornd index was 0.07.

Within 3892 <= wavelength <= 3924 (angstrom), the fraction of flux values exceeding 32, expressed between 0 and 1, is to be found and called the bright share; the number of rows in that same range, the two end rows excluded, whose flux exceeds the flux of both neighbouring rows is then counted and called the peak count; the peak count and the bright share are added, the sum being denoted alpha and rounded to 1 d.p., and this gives 2.5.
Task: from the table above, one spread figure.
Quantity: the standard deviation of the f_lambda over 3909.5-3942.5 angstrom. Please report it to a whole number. 10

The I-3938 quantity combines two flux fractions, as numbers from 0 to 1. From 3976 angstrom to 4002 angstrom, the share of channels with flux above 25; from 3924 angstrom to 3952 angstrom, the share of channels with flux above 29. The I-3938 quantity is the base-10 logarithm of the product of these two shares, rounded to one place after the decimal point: -0.7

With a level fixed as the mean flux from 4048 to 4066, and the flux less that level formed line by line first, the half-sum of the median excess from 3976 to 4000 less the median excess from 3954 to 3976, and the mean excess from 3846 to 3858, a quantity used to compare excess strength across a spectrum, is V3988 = 0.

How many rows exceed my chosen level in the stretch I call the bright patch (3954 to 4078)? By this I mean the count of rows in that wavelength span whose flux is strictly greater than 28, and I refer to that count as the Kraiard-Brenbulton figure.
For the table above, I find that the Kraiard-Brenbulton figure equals 36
